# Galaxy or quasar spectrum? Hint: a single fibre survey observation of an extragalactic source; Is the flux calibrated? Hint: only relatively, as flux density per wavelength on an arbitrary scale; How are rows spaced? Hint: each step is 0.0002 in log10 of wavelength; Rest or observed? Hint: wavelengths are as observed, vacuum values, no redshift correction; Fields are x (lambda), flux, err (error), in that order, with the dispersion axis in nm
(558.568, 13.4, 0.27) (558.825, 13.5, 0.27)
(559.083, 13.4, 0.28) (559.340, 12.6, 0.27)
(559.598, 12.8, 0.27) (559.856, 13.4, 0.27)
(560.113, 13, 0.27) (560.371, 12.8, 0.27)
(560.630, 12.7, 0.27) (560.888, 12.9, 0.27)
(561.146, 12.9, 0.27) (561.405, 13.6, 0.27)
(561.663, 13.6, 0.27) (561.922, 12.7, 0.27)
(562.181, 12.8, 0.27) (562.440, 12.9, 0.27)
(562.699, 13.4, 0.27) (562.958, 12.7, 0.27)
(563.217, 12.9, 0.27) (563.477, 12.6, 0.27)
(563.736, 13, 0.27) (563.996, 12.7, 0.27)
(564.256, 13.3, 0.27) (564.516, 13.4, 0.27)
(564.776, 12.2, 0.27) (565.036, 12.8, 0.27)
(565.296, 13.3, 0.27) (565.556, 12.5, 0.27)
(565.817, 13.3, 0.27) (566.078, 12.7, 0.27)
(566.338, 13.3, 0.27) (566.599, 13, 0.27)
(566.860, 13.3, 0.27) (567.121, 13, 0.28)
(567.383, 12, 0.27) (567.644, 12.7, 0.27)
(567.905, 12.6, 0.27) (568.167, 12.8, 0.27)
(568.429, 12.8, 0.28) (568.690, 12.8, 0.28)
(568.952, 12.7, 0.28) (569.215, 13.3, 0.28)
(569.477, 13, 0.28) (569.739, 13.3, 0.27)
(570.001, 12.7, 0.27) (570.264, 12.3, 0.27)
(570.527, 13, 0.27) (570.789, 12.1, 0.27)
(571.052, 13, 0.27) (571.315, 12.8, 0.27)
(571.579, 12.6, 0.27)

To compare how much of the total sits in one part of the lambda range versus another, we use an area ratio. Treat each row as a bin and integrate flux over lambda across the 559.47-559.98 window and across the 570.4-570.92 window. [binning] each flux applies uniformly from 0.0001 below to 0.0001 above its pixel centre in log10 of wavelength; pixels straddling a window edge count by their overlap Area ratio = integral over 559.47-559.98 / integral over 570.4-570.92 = 1.02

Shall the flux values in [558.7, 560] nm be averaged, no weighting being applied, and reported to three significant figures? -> 13.1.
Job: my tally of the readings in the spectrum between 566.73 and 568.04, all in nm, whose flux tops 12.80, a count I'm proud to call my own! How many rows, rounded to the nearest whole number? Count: 2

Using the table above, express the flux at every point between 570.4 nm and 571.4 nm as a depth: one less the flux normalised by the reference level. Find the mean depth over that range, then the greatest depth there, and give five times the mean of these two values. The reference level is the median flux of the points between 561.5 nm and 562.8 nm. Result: 0.19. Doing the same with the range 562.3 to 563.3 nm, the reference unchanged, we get 0.02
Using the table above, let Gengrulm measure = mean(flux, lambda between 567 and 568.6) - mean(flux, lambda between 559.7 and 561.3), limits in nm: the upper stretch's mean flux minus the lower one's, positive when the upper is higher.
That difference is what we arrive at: -0.30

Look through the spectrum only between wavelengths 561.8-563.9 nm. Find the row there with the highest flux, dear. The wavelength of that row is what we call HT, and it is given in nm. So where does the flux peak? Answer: 562.699 nm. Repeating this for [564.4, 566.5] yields 564.516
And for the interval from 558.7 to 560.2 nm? 558.825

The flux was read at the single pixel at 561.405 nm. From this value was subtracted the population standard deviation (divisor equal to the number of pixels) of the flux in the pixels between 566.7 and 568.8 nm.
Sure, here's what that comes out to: 13.3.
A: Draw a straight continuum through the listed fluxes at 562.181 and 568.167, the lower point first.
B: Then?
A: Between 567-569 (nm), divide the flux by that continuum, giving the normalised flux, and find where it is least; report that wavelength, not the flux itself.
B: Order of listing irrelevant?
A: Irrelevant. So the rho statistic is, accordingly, 567.383 nm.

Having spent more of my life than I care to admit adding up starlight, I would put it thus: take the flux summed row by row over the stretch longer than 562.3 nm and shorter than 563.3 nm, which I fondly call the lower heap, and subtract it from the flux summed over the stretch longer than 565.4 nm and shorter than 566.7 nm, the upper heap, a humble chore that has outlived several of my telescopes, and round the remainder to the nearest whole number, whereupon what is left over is 13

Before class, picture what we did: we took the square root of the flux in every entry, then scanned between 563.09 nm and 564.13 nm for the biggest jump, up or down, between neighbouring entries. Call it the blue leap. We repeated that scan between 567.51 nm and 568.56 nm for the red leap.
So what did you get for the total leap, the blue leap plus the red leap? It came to 0.084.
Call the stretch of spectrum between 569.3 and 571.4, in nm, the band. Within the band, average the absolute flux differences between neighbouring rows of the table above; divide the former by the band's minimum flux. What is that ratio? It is 0.047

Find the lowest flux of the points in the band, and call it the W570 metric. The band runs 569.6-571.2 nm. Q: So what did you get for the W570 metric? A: 12.1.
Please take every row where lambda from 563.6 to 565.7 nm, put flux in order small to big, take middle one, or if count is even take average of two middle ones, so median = 12.9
